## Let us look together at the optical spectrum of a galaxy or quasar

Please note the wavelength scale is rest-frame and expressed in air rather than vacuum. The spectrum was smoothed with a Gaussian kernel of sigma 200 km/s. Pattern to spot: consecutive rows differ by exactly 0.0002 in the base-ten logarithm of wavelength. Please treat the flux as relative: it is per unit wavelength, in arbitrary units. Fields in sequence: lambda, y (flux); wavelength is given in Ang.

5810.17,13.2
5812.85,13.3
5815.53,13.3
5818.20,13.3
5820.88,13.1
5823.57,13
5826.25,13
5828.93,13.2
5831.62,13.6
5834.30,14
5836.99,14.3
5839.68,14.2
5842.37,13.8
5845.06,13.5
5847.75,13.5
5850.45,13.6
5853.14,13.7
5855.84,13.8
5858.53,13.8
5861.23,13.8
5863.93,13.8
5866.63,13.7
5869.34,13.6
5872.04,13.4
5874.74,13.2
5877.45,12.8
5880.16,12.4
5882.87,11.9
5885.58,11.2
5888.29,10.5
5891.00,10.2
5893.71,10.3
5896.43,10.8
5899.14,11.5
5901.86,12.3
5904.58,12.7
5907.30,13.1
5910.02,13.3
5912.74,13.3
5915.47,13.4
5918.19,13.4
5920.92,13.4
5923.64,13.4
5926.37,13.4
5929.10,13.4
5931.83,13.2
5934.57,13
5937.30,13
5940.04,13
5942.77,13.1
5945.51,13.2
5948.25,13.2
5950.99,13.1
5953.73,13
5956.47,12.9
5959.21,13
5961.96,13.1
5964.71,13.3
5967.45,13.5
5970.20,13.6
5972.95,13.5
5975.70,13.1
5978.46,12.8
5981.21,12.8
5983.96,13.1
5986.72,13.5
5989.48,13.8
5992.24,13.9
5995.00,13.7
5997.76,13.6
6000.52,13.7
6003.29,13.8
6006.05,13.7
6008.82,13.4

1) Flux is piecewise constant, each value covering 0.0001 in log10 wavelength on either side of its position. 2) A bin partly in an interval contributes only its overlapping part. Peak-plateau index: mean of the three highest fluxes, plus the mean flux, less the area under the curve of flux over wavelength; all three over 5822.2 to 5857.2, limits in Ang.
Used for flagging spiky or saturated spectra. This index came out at -449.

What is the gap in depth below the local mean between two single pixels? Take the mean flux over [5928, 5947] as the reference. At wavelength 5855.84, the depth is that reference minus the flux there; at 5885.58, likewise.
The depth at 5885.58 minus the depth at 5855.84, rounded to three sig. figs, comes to 2.60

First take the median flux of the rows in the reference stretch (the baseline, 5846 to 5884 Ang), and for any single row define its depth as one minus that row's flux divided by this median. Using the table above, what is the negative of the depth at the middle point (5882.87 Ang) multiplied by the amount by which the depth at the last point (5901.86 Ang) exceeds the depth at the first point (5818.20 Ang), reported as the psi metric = -0.009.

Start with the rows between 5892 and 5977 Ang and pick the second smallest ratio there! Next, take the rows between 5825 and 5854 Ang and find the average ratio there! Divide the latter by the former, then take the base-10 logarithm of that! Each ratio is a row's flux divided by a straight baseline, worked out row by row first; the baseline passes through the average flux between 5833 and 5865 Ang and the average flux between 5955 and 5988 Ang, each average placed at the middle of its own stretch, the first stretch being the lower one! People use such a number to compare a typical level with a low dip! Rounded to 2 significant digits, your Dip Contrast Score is 0.093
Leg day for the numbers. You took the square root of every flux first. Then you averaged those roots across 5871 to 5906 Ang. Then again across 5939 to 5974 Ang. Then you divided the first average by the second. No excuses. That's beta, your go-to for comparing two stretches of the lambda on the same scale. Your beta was 0.944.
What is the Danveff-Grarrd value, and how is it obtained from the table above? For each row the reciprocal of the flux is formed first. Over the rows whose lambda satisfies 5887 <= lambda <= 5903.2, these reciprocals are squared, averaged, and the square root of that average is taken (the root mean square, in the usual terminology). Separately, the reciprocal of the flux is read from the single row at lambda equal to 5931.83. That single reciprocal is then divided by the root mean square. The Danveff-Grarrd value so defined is 0.82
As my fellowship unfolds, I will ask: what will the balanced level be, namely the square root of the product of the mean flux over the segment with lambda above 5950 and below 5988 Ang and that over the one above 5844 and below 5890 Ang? 13.1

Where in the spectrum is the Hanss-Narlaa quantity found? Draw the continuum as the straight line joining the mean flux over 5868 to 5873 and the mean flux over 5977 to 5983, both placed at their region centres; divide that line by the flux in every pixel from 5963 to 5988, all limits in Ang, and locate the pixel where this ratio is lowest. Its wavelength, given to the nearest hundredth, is 5986.72 Ang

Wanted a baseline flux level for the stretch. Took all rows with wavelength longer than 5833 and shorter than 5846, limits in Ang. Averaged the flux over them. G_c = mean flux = 14.0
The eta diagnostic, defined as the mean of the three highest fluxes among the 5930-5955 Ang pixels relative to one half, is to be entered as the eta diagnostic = 26.4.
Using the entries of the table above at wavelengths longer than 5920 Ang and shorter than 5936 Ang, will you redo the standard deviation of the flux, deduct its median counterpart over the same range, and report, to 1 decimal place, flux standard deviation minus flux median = -13.2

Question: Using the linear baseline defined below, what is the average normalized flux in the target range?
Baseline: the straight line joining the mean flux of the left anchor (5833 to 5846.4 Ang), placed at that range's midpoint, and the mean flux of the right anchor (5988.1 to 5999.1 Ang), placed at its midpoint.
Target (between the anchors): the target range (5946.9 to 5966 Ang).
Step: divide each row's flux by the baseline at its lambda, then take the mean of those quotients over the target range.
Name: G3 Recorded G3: 0.948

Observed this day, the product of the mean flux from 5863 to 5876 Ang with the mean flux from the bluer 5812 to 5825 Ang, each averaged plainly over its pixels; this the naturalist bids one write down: 179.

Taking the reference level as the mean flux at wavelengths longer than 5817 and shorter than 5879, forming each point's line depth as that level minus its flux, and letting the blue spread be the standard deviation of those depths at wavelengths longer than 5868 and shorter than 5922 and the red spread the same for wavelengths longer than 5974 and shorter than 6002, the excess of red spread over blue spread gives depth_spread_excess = -0.8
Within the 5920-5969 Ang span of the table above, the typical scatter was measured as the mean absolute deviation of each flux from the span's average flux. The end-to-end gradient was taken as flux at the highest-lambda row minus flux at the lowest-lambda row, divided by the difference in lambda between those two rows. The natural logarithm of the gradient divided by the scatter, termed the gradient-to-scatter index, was -4.3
